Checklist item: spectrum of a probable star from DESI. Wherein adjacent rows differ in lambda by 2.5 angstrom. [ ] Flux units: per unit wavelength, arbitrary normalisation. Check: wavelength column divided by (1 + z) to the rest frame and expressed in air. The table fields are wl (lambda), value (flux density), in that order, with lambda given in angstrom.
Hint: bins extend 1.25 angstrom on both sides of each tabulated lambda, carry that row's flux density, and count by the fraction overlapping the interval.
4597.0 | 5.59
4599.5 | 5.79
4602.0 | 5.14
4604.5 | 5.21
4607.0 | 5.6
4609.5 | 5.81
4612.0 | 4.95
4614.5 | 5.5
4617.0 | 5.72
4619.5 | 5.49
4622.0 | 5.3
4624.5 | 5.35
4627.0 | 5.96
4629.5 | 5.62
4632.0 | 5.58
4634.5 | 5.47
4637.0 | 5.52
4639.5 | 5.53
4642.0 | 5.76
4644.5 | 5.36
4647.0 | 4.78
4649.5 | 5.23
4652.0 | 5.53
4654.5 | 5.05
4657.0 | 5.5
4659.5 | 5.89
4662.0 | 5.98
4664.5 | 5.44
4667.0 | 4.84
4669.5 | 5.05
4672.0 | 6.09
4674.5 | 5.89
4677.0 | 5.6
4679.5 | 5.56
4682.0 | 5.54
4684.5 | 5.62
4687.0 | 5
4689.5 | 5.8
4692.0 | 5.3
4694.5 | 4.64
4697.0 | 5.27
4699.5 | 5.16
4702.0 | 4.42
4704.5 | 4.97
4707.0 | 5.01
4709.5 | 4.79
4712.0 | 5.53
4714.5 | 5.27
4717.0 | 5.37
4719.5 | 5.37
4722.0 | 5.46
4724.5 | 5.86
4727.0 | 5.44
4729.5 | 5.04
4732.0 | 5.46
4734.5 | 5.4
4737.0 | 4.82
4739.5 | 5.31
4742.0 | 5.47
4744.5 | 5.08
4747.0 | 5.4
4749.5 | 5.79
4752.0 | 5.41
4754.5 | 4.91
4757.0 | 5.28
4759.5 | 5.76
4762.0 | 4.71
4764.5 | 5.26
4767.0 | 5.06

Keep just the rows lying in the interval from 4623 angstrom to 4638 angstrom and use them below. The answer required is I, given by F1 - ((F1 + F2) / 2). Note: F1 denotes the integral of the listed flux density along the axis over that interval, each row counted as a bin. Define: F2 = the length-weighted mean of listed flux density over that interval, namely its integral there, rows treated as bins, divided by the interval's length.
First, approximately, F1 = 84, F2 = 5.58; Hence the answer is 39.1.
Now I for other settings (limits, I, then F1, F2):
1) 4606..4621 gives 38.5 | 83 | 5.51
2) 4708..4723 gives 37.0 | 79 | 5.29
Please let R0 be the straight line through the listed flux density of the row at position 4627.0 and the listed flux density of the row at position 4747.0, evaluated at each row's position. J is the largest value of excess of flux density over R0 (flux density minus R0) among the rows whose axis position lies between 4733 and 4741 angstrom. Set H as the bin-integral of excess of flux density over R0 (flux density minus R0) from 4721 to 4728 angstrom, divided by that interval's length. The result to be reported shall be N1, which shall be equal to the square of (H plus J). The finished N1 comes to 0.00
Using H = 0.09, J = -0.1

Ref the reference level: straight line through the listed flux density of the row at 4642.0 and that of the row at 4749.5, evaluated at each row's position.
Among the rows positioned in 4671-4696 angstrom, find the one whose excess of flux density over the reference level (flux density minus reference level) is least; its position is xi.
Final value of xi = 4694.5 angstrom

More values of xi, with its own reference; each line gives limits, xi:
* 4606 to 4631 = 4612.0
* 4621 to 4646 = 4622.0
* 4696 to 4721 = 4702.0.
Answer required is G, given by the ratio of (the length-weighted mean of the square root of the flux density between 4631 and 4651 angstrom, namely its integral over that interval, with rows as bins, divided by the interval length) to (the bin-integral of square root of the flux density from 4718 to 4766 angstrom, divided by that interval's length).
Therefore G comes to 1.01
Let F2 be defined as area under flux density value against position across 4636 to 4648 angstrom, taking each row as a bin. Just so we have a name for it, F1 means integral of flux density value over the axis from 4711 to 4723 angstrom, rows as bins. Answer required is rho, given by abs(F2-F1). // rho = 0.0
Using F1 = 64.8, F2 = 65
